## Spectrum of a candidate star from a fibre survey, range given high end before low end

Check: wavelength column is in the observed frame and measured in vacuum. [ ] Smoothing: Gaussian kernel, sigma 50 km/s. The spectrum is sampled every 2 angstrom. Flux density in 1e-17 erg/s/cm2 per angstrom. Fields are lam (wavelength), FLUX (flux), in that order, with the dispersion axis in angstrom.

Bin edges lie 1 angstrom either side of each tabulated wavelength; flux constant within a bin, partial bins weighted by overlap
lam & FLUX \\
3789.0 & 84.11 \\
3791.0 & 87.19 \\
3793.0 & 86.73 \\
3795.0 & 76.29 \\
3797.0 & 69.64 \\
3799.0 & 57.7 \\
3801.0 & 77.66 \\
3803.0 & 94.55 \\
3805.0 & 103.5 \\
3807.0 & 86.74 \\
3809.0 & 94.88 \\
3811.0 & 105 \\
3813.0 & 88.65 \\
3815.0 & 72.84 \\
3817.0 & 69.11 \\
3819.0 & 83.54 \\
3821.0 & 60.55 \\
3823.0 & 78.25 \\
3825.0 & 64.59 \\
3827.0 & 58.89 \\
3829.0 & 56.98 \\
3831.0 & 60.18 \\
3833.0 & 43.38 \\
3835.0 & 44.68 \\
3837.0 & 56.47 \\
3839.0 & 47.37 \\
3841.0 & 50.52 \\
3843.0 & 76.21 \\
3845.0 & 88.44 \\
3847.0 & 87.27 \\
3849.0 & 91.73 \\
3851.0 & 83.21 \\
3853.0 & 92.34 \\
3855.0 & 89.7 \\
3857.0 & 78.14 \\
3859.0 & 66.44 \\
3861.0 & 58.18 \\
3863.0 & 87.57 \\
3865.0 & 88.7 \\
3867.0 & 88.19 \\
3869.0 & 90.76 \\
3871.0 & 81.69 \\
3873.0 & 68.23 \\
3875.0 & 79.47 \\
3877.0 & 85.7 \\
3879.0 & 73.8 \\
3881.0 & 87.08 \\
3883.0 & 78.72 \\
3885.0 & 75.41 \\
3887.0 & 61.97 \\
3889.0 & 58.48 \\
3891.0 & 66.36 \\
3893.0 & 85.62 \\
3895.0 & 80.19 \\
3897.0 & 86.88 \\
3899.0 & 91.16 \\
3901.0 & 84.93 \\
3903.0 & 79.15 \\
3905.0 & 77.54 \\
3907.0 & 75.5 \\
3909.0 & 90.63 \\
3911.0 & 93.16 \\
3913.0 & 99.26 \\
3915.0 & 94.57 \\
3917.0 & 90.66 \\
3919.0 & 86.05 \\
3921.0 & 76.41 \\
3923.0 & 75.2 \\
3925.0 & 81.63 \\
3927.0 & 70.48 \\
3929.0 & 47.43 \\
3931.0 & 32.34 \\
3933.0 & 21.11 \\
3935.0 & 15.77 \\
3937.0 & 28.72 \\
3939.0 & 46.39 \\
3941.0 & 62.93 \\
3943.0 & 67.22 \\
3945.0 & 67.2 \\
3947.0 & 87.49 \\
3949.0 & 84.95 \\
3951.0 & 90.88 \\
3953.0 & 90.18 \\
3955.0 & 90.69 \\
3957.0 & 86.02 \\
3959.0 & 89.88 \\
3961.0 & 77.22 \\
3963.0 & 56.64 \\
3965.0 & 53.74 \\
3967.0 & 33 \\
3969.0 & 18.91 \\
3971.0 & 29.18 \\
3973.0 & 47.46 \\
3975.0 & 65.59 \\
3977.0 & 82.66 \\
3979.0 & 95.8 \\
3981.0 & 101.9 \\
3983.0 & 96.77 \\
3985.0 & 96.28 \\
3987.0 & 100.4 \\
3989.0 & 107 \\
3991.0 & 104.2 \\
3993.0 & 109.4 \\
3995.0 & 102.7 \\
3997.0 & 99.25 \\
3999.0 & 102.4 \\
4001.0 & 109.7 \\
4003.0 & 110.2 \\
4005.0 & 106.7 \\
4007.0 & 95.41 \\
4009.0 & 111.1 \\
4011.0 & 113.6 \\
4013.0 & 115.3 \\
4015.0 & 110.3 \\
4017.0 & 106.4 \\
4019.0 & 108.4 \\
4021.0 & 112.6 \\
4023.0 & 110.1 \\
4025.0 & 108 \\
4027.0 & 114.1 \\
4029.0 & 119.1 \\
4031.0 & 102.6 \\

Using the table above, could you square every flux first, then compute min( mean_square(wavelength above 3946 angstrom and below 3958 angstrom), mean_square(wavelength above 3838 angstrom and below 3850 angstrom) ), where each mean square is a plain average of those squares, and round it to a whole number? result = 5743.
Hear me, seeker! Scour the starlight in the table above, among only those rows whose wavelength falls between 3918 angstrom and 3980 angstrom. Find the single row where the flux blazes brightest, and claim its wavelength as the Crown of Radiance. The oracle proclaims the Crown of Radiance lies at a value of 3979.0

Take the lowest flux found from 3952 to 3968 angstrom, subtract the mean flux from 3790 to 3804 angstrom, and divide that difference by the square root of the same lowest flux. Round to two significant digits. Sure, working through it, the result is -7.9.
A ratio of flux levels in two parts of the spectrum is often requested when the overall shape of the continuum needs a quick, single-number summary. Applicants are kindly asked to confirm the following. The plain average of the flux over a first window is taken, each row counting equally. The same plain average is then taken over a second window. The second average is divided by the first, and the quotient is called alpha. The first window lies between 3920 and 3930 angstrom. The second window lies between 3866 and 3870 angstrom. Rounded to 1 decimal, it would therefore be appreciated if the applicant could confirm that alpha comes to 1.3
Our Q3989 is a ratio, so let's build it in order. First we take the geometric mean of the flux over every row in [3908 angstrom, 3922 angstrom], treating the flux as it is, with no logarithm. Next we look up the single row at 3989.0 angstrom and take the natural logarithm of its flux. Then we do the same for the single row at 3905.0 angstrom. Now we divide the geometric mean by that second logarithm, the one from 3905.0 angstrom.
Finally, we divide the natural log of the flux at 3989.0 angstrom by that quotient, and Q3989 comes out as 0.226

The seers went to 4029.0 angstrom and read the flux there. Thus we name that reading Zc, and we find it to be 119.1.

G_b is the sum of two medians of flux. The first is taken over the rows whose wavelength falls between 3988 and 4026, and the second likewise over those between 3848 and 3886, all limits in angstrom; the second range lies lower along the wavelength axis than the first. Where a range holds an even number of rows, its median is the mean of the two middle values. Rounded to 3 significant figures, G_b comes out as 192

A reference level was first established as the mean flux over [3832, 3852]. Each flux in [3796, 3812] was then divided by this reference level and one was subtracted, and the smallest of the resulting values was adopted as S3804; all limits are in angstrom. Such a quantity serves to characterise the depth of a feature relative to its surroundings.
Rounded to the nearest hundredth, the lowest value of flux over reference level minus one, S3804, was -0.14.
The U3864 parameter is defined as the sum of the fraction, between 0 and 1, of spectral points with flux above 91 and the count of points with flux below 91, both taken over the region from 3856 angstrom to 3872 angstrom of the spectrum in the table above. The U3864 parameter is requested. 8.0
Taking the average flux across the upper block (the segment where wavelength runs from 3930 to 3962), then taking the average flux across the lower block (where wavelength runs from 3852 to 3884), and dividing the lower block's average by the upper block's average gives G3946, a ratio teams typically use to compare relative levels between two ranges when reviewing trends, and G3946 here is 1.25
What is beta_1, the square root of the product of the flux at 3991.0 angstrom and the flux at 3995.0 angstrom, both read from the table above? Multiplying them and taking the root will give 103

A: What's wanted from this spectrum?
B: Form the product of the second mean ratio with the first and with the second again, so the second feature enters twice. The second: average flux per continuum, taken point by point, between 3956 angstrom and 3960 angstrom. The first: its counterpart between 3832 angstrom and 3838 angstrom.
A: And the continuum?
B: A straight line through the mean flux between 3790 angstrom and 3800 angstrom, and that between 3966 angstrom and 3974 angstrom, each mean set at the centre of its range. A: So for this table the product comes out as 4.6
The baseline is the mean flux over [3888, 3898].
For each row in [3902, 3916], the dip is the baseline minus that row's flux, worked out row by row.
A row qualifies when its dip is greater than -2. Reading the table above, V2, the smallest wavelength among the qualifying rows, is 3907.0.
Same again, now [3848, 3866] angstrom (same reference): 3859.0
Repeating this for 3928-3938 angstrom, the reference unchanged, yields 3929.0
